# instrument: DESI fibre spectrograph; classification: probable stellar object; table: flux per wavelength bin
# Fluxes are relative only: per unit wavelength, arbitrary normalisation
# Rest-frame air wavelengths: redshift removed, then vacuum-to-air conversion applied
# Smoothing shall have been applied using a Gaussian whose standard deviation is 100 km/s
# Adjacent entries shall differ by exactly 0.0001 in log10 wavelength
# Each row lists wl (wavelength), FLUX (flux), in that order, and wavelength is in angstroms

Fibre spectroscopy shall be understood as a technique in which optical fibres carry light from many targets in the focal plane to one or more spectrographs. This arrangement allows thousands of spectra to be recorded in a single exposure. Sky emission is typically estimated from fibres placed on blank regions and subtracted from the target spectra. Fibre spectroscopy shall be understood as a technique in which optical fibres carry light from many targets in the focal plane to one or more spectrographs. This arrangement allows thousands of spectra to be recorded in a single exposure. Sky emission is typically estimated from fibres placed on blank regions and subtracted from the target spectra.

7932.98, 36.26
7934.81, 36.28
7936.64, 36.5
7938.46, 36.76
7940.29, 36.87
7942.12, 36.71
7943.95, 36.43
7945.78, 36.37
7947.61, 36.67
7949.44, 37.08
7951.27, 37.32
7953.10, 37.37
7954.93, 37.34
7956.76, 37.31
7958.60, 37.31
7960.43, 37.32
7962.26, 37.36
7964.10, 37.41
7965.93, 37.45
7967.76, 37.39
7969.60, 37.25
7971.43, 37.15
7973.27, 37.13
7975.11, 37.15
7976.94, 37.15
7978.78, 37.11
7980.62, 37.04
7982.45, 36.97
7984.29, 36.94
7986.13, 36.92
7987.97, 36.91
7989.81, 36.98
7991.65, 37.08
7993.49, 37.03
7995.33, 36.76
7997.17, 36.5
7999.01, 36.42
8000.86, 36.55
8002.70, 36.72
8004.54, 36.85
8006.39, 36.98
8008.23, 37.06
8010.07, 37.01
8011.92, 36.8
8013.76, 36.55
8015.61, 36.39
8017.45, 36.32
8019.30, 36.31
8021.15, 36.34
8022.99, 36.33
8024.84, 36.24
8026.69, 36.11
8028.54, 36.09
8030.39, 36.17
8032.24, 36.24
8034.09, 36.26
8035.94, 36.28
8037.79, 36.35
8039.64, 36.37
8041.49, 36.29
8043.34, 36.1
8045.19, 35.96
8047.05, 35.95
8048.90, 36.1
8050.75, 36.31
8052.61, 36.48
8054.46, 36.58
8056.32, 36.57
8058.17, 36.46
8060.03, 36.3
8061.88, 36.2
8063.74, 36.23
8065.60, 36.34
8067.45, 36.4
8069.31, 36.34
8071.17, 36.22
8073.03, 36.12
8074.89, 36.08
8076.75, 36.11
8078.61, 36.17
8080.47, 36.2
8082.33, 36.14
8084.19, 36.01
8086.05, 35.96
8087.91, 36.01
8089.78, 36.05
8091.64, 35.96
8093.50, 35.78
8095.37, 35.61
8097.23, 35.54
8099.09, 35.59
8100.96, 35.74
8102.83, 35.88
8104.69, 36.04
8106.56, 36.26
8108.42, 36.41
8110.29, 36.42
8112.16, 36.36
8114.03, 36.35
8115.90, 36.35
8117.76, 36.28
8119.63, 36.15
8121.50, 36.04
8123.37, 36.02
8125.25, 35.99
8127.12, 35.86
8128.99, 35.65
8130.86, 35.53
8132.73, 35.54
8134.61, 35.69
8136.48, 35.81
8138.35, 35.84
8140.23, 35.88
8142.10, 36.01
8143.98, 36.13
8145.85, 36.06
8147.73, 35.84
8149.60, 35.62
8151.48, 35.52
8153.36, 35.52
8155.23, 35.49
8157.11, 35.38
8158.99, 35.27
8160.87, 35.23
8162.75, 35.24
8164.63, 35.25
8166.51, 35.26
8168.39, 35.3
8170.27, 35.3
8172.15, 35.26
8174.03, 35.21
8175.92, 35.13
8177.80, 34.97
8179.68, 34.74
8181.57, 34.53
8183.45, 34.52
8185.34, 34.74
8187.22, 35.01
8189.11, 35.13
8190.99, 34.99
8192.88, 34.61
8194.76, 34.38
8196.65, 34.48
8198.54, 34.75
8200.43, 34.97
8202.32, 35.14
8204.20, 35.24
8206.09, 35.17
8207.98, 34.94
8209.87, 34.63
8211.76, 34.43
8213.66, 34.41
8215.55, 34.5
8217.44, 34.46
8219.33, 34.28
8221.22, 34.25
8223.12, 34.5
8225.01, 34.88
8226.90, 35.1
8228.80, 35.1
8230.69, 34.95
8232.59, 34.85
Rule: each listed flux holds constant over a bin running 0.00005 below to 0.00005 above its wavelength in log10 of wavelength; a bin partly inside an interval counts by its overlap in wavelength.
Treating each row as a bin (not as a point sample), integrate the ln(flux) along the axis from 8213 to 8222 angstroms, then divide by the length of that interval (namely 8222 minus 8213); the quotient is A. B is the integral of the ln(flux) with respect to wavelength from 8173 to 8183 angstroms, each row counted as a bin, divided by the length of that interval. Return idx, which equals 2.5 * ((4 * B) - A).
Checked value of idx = 26.67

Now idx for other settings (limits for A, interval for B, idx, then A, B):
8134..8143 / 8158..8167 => 26.66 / 3.58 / 3.56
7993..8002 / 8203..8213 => 26.52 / 3.60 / 3.55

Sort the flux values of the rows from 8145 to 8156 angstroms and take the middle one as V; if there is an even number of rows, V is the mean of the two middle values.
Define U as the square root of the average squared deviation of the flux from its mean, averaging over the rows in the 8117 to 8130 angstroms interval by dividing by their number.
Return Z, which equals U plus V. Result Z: 35.8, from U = 0.19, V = 35.6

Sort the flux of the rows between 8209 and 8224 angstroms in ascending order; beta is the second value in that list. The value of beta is 34.28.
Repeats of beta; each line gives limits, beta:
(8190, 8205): 34.48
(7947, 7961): 37.08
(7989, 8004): 36.5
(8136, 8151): 35.81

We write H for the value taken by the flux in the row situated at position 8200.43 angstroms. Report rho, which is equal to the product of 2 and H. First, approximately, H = 34.97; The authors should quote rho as 69.9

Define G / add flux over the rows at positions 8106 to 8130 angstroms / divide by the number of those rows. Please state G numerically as 36.2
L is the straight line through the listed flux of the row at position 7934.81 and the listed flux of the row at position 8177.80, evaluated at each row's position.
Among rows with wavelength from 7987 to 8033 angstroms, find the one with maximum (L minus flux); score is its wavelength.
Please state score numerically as 8028.54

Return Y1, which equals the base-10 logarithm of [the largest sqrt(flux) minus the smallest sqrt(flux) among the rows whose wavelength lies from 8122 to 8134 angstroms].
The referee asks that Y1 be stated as -1.39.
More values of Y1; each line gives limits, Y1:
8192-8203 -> -1.19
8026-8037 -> -1.80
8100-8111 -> -1.25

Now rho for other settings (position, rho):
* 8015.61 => 72.8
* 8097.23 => 71.1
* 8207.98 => 69.9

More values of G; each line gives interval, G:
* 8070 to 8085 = 36.1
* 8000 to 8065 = 36.4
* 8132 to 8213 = 35.2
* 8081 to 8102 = 35.9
